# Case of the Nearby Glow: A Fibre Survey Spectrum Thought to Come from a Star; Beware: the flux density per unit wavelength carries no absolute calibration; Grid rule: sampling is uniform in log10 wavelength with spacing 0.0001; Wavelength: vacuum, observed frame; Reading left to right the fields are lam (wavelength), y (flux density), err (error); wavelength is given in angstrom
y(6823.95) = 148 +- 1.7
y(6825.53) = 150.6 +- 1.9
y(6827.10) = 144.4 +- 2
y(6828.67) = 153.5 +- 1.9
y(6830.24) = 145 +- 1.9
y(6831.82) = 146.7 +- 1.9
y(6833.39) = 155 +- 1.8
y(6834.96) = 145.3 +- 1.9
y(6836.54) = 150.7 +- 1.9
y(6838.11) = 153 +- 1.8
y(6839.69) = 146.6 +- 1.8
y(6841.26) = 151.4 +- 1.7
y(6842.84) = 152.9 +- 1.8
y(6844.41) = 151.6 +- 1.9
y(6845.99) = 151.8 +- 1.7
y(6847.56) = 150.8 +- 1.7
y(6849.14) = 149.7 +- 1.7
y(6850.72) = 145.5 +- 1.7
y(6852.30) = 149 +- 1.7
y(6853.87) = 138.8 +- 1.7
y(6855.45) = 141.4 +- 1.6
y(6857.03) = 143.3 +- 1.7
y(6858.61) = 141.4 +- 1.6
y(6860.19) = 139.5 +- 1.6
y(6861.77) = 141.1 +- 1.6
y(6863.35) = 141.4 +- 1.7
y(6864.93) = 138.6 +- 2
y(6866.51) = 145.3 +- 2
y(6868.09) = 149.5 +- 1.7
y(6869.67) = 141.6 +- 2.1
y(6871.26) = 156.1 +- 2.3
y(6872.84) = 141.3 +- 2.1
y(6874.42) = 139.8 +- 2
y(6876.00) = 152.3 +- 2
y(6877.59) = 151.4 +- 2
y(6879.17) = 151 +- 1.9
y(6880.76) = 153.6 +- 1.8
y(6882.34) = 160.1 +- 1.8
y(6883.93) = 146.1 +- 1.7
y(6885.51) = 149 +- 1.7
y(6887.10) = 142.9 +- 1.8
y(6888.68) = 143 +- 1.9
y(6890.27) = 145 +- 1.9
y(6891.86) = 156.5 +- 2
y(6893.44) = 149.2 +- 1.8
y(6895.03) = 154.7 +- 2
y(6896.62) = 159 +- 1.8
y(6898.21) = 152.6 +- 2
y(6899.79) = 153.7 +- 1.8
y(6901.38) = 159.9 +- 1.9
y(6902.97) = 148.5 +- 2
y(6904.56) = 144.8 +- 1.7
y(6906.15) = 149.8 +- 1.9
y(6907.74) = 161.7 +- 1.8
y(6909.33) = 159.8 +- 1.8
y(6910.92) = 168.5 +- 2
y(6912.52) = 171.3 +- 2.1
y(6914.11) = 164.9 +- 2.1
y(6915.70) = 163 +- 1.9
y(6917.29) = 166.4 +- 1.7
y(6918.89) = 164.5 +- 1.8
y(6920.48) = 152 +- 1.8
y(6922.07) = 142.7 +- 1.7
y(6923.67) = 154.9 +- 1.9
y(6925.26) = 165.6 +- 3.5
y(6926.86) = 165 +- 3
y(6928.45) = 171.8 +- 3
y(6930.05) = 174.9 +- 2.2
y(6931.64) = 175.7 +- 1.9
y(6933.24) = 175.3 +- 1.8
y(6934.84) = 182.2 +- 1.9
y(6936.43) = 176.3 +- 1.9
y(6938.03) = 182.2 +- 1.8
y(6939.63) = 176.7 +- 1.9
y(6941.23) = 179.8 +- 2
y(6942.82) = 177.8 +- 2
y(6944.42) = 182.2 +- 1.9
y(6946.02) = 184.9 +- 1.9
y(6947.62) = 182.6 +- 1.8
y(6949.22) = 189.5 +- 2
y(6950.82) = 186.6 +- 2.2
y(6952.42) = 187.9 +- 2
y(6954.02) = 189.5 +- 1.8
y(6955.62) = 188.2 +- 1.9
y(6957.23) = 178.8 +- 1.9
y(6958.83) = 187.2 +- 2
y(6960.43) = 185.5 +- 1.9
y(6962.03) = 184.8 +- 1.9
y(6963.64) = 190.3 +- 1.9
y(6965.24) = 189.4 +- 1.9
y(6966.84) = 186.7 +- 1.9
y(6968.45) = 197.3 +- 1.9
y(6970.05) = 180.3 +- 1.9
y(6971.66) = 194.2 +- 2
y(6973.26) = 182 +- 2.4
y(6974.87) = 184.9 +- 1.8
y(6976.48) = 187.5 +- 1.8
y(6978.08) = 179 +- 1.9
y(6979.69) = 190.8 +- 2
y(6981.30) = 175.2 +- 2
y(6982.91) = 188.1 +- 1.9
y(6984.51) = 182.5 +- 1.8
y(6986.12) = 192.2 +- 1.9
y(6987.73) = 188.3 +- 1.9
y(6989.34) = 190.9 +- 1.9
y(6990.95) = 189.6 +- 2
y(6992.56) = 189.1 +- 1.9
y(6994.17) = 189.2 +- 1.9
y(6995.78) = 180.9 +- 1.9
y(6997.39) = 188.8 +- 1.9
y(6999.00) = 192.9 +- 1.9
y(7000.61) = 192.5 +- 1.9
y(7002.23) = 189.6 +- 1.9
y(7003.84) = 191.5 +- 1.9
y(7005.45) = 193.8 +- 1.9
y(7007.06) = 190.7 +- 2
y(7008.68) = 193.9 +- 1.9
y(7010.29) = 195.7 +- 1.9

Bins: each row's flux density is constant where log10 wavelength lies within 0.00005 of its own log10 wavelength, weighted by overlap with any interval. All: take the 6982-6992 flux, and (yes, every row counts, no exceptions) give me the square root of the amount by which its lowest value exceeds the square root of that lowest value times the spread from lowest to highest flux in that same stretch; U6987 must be 11.9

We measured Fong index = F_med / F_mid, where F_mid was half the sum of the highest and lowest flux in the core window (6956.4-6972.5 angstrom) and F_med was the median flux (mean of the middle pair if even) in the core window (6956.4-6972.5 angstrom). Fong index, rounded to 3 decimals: 0.994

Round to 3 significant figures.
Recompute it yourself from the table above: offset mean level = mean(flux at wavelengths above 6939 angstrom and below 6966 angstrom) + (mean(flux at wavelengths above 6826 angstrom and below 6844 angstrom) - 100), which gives 234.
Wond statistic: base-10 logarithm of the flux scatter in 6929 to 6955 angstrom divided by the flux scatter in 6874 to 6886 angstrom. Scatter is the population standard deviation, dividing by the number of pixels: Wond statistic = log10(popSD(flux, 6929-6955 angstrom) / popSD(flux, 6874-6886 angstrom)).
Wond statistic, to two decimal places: -0.05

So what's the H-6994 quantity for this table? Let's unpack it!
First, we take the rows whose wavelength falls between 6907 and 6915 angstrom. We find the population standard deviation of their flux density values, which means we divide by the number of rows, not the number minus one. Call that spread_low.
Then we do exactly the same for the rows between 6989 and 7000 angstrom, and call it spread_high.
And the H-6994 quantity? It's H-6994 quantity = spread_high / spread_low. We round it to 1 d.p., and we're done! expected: 0.8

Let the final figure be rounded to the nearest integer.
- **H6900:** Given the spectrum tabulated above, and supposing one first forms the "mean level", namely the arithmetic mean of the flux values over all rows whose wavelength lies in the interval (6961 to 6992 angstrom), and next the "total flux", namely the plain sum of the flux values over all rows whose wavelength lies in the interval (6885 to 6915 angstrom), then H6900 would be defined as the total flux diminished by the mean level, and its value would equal 2748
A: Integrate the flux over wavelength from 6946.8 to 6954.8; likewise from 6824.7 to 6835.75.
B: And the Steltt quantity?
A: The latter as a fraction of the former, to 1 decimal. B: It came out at 1.1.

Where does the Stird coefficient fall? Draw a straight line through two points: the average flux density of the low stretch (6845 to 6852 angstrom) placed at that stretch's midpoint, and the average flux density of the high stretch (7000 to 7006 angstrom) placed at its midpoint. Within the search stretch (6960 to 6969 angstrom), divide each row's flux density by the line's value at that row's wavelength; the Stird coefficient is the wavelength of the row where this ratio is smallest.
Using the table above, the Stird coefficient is 6962.03 angstrom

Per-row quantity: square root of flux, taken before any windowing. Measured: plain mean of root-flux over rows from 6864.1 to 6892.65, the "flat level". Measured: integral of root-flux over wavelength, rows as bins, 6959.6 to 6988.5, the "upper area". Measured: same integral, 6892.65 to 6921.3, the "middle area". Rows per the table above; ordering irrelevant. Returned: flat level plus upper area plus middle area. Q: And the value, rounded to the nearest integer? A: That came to 767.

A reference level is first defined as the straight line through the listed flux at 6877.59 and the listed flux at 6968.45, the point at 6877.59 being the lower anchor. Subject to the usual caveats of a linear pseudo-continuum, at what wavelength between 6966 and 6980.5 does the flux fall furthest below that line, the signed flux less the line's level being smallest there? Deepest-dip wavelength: 6978.08 angstrom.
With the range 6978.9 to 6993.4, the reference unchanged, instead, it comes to 6981.30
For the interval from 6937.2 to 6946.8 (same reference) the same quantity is 6942.82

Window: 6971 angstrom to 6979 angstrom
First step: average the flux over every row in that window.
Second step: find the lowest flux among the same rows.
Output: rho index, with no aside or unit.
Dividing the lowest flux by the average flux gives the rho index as 0.965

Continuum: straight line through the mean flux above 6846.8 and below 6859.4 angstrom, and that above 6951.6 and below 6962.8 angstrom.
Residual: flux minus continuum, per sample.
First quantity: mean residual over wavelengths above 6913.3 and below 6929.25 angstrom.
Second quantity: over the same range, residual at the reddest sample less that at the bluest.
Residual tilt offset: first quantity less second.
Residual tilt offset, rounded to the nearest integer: -12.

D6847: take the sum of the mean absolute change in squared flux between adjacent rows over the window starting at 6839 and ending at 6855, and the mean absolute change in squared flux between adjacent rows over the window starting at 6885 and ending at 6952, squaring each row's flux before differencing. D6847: 2602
